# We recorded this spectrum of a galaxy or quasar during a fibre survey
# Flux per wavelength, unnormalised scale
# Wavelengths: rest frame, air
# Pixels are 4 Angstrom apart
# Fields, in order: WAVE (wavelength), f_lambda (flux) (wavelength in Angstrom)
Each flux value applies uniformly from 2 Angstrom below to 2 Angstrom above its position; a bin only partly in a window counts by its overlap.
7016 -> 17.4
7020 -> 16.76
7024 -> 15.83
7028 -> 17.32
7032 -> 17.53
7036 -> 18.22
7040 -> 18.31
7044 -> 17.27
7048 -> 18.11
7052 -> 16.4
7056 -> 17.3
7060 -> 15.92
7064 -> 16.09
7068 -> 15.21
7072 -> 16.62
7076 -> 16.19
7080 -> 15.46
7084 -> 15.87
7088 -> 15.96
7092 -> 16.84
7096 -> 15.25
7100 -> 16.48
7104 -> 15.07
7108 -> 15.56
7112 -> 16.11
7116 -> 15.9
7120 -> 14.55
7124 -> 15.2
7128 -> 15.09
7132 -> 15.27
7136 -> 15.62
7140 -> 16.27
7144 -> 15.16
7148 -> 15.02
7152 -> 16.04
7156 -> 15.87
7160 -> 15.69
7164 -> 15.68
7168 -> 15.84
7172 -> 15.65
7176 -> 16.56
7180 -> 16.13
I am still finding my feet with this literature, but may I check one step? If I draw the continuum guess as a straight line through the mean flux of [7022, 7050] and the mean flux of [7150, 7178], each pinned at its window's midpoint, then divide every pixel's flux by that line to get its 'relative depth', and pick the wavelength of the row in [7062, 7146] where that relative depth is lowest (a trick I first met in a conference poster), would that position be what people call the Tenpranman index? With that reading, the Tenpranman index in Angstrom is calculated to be 7120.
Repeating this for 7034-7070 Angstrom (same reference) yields 7068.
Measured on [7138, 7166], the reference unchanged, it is 7148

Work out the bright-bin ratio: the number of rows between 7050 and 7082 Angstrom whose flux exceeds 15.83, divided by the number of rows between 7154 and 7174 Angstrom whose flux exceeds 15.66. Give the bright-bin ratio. 1.5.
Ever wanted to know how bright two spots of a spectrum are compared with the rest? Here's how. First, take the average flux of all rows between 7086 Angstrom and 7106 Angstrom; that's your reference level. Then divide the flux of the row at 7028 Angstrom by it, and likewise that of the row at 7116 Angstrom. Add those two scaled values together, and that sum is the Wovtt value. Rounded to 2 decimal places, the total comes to 2.09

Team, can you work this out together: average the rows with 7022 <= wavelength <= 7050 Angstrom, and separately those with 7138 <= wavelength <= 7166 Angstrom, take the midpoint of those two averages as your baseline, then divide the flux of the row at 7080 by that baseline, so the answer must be 0.93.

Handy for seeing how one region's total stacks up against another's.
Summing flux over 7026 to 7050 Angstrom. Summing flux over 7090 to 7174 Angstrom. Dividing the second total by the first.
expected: 3.1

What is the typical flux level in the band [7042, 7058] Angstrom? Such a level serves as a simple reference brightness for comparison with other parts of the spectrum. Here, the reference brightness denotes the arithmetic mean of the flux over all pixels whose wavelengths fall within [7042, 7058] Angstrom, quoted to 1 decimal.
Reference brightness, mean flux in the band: 17.3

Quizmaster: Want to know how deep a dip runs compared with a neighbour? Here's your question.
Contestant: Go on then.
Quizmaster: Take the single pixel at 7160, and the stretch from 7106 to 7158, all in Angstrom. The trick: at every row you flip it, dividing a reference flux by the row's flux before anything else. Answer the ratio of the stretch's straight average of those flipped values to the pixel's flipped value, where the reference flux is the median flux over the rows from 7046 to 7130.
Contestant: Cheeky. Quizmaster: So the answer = 1.01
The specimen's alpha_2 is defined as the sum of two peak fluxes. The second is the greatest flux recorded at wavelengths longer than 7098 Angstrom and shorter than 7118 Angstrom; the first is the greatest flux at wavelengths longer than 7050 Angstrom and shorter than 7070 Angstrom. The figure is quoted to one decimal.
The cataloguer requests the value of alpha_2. 33.8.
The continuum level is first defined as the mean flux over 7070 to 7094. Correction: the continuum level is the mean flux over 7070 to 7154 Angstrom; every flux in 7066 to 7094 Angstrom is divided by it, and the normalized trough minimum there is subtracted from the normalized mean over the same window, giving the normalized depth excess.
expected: 0.052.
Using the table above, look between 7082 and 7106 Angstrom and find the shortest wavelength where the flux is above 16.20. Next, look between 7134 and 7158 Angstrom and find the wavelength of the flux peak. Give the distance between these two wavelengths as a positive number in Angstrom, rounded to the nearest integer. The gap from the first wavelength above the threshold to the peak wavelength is 48 Angstrom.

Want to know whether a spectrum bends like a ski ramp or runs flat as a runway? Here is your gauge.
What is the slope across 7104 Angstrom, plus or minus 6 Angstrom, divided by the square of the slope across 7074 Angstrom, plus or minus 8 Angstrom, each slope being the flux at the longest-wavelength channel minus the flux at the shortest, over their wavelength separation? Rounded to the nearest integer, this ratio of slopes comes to -265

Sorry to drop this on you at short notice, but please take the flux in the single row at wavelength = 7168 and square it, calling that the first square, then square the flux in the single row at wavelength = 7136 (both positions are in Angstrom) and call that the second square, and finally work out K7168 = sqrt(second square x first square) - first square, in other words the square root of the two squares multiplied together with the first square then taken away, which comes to -3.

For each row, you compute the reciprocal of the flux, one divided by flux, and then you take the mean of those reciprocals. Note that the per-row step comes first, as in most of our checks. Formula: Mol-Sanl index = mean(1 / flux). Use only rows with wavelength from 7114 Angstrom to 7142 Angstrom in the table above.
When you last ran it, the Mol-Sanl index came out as 0.0650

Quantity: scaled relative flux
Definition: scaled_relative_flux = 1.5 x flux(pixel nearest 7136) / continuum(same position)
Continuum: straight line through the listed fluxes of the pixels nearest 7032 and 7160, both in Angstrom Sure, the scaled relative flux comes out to 1.46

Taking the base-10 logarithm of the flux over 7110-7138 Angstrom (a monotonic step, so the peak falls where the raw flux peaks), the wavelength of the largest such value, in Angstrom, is 7112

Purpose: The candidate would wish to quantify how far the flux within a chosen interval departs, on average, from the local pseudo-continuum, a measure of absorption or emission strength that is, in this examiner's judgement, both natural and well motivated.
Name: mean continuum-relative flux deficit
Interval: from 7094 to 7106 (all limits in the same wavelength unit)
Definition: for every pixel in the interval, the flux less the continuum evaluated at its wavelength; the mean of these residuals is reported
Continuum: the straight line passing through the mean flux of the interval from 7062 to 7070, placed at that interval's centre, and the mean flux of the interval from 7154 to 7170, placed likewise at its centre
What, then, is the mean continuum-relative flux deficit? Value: -0.09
